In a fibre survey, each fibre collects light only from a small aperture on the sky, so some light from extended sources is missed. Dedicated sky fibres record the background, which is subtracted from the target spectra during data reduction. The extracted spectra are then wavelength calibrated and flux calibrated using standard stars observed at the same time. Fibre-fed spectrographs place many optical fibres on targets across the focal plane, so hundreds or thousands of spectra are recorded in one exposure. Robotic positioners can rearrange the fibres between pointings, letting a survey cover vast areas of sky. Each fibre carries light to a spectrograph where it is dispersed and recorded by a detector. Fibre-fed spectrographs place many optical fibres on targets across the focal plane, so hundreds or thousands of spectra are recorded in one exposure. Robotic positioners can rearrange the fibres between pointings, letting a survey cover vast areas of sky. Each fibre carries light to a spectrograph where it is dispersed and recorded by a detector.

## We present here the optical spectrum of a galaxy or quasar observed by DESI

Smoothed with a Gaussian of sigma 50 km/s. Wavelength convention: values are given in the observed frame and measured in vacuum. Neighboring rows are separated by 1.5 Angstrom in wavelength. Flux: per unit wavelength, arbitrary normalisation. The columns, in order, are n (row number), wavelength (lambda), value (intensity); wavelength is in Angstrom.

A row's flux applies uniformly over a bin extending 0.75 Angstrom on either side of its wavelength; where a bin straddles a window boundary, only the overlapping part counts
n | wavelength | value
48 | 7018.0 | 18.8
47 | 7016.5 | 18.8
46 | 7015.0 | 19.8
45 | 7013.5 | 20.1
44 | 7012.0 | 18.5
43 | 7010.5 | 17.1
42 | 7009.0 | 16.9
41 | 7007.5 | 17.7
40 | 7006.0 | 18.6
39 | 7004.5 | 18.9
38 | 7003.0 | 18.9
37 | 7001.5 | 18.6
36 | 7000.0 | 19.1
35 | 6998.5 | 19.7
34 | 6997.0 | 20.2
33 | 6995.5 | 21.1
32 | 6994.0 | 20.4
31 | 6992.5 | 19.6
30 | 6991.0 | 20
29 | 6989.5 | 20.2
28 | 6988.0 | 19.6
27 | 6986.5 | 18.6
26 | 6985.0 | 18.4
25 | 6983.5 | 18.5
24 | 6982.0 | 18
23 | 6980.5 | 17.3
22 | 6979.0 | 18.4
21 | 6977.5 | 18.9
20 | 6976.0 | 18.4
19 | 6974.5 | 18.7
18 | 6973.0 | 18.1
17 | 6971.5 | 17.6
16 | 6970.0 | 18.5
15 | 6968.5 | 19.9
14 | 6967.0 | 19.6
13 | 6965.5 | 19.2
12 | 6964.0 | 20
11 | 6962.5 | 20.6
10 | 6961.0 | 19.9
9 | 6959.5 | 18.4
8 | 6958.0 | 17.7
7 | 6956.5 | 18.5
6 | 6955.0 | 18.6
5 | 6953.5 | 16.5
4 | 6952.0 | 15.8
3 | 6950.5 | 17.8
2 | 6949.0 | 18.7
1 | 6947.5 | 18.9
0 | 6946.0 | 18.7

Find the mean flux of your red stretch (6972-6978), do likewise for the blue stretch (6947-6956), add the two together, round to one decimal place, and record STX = 36.2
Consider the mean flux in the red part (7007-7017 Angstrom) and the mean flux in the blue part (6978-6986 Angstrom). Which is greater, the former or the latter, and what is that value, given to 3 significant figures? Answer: 18.4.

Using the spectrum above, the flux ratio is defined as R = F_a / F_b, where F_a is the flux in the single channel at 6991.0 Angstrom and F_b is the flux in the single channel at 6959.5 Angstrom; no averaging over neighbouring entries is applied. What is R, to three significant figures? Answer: 1.09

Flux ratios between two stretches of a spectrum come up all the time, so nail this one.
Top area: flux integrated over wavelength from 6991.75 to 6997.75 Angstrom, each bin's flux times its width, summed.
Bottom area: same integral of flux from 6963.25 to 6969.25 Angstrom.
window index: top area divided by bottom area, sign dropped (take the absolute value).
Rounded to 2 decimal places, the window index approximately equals 1.03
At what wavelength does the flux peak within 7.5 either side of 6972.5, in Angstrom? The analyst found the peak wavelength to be 6968.5 Angstrom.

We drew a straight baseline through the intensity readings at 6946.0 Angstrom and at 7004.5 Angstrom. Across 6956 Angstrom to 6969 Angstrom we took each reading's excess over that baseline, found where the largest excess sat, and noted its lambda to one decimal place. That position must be 6962.5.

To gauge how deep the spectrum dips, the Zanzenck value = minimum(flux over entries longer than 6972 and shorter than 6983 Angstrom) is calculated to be 17.3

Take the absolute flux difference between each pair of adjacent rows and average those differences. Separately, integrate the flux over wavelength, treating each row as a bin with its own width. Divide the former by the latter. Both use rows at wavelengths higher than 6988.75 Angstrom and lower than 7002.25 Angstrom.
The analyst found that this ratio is 0.0021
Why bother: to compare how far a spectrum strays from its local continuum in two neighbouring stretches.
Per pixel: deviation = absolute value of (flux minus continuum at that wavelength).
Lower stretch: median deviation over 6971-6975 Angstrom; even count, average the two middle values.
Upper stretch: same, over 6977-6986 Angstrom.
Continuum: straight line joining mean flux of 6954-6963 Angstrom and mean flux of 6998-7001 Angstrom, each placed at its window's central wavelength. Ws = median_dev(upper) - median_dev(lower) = -0.20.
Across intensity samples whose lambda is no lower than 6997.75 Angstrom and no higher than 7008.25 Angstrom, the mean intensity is 18.8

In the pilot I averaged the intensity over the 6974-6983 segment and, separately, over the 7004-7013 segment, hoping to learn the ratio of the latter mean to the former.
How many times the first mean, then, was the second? 0.98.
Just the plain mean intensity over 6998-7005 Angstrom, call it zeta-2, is 19.0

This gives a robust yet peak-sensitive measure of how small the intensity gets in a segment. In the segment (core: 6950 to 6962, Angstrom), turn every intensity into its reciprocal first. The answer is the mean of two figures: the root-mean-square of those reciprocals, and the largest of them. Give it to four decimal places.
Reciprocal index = 0.0598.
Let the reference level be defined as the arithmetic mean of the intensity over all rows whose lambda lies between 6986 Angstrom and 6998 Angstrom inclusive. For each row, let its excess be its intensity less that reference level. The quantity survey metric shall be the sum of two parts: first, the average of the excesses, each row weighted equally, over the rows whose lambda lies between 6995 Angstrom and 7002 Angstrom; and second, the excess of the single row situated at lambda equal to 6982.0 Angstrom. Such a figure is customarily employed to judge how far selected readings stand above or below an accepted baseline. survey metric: -2.2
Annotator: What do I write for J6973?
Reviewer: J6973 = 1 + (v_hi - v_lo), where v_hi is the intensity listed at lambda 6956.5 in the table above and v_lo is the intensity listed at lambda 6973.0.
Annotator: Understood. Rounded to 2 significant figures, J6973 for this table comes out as 1.4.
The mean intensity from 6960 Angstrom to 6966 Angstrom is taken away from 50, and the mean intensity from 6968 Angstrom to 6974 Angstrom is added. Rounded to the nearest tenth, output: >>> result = 48.6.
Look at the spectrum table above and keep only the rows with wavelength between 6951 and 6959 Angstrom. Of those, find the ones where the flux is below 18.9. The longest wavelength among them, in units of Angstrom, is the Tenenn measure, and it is 6958.0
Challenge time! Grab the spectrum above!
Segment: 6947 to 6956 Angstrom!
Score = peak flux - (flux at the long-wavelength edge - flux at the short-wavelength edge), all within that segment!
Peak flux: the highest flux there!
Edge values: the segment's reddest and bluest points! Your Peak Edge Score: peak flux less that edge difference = 19.2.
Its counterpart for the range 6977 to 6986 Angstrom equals 19.4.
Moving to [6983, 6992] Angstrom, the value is 18.7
